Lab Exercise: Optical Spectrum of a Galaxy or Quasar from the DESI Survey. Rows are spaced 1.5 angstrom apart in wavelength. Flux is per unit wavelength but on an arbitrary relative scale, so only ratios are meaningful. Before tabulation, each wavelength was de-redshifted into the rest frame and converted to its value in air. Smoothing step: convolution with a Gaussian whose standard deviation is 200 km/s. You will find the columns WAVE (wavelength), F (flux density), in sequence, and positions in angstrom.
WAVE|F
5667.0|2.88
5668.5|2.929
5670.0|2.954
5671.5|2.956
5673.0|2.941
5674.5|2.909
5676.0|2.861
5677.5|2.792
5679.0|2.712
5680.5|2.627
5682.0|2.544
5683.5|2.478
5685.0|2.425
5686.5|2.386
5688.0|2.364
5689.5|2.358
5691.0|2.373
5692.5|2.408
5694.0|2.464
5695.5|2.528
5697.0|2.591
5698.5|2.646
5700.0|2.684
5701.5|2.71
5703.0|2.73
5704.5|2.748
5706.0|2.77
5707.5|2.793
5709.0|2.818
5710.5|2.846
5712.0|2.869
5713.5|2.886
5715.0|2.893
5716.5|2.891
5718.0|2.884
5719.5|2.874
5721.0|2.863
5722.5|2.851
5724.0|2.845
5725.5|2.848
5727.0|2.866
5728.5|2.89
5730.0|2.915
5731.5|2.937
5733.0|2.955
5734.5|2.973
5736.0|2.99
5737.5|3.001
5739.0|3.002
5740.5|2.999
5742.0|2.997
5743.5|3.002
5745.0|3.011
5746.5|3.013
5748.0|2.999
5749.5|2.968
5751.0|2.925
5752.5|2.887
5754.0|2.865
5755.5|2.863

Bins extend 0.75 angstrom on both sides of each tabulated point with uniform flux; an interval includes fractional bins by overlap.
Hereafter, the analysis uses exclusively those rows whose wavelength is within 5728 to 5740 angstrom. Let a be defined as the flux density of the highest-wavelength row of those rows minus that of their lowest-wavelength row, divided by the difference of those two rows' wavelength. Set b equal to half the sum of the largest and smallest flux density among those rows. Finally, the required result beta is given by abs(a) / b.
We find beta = 0.0036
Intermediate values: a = 0.0107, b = 2.95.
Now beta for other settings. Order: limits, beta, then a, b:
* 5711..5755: 0.0000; -0.0001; 2.93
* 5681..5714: 0.0041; 0.0109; 2.62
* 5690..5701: 0.0137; 0.0346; 2.53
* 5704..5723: 0.0020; 0.0057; 2.82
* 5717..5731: 0.0009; 0.0026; 2.88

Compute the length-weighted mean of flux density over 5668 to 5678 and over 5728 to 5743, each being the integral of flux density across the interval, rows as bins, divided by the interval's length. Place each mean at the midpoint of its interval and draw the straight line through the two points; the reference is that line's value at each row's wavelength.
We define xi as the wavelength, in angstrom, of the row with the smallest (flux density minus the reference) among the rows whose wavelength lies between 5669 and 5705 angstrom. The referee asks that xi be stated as 5689.5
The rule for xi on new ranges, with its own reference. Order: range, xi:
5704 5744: 5704.5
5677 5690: 5689.5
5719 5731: 5724.0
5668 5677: 5676.0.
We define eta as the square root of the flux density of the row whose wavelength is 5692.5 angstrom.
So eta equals 1.55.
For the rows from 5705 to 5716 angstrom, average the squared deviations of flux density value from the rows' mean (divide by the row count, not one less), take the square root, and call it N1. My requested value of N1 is 0.044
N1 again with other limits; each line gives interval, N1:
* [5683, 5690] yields 0.045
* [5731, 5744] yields 0.022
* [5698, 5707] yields 0.041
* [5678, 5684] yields 0.088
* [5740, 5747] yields 0.006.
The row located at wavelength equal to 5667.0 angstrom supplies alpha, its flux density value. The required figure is 2.88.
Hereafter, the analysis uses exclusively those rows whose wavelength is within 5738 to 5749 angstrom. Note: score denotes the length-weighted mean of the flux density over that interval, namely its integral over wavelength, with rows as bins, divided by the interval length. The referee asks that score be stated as 3.00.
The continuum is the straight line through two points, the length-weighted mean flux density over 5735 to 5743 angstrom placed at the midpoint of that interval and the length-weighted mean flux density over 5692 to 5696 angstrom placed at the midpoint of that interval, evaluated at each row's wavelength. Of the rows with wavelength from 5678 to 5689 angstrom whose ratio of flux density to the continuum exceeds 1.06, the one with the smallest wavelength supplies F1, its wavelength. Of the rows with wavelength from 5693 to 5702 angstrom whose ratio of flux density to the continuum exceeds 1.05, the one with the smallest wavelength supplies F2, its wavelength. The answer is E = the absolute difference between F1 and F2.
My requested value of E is 19.5 angstrom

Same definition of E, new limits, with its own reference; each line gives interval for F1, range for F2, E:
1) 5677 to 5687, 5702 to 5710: 25.5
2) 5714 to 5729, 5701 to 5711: 13.5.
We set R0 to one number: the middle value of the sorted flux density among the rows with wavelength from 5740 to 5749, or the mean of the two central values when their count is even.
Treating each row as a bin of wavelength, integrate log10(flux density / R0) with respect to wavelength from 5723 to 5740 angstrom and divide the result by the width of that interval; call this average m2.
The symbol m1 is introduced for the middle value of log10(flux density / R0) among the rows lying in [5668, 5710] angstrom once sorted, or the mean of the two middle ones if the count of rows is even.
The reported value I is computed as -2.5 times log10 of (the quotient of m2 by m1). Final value 2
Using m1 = -0.05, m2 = -0.01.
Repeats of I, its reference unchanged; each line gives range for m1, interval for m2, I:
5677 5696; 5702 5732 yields 1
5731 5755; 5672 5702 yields -5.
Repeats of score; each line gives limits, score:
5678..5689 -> 2.51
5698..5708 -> 2.73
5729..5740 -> 2.97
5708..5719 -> 2.87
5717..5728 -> 2.86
